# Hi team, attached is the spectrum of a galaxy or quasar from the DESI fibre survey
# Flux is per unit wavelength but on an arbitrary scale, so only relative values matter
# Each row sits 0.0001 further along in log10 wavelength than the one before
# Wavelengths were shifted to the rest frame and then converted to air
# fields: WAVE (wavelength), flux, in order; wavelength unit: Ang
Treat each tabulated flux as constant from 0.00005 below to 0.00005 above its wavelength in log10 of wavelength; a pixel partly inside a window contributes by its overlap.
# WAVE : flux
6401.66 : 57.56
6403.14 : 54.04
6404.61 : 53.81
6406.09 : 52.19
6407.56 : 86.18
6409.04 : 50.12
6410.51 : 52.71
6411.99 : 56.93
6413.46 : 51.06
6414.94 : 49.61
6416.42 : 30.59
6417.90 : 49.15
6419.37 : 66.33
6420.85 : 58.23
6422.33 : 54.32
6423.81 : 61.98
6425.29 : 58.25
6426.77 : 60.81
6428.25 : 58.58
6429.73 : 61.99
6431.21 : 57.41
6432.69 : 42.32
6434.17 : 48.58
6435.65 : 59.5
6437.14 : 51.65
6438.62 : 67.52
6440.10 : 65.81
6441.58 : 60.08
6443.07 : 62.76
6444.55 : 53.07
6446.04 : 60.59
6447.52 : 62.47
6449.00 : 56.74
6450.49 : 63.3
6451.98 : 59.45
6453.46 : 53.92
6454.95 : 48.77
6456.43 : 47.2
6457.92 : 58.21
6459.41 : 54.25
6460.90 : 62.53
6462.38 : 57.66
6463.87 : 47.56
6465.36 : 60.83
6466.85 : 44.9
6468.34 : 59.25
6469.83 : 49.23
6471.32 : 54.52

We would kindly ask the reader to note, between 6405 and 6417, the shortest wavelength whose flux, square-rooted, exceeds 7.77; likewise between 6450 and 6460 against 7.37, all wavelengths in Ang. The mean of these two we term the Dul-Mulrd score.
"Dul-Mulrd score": 6429.0 Ang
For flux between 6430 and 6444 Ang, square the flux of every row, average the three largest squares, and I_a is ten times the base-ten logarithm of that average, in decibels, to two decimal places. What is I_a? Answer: 36.31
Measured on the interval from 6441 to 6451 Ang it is 35.97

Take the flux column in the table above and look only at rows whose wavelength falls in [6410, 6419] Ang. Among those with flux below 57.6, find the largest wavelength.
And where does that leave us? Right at 6417.90 Ang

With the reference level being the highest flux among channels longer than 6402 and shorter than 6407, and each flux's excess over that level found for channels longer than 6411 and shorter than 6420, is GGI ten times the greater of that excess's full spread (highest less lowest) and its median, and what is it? 357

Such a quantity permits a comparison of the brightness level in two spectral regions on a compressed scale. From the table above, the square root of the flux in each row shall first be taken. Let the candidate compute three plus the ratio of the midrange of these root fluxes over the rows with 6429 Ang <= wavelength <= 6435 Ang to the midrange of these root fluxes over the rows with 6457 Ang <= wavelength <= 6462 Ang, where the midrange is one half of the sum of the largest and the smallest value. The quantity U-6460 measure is 3.94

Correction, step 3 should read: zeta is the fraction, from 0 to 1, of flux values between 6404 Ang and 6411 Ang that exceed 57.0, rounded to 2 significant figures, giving 0.20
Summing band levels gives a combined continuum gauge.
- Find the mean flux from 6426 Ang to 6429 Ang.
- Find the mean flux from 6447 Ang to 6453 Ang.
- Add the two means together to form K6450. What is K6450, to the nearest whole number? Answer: 120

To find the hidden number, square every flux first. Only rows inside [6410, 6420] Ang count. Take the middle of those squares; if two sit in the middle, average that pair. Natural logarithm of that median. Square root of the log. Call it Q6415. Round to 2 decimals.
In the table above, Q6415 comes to 2.80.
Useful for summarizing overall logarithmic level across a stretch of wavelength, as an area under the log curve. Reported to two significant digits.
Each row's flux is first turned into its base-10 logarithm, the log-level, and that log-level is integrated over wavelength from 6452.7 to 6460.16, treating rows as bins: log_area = 13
